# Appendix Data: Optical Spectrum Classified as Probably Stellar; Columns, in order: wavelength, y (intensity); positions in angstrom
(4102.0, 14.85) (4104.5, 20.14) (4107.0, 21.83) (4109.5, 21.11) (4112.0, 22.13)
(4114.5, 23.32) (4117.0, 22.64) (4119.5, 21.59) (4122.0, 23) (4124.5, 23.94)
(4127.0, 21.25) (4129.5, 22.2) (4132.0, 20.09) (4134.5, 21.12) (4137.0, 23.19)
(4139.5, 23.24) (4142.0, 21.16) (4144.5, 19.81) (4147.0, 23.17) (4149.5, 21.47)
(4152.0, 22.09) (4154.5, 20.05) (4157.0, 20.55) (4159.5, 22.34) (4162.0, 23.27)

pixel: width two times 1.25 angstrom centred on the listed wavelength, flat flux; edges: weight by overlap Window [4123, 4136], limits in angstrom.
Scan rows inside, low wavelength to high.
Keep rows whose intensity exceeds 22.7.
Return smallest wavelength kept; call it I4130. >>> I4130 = 4124.5 angstrom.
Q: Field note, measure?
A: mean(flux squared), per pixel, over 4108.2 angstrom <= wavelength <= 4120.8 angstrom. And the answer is 492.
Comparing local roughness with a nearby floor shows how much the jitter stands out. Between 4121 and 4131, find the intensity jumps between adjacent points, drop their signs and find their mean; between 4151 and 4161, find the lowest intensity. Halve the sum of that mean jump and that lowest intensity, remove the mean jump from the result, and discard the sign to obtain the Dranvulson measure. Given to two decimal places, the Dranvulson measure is 9.26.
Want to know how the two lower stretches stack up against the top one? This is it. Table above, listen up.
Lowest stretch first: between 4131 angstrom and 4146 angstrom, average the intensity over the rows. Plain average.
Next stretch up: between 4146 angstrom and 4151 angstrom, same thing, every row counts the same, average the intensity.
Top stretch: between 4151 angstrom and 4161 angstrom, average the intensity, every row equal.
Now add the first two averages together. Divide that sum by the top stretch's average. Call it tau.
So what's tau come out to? 2.06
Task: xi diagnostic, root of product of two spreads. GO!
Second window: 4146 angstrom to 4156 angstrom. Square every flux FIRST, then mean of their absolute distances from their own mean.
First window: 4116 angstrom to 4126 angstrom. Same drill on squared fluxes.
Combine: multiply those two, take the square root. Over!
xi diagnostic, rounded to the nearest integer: 35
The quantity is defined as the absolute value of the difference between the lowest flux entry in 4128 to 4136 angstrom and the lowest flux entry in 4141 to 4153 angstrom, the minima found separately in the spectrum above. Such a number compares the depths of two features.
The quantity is 0.28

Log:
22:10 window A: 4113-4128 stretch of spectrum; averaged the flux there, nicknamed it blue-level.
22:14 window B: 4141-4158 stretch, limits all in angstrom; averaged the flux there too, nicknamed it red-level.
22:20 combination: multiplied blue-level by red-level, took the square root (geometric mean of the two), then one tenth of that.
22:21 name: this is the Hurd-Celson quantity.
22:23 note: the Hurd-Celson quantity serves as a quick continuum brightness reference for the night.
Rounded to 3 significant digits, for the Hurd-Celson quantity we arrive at 2.19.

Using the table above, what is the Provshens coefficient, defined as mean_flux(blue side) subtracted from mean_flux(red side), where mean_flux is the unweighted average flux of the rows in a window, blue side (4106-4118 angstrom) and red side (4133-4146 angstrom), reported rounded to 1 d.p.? -0.5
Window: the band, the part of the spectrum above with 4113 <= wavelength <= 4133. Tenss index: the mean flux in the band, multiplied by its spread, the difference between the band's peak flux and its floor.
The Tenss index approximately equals 86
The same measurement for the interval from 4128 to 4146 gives 74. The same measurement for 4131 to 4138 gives 67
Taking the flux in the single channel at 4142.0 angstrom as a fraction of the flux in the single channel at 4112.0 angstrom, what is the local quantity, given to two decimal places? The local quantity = 0.96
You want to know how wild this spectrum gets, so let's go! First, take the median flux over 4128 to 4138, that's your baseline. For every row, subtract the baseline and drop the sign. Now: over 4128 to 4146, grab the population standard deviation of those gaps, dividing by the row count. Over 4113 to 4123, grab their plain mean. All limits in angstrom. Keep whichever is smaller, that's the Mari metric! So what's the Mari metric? 0.56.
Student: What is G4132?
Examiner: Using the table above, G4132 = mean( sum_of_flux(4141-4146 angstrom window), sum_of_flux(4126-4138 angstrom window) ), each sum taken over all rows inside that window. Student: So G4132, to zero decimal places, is 74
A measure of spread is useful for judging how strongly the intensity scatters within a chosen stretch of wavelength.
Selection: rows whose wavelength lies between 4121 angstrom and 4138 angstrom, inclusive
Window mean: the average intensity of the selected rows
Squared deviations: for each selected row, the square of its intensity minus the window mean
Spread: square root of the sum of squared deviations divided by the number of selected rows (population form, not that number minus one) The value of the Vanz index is 1.26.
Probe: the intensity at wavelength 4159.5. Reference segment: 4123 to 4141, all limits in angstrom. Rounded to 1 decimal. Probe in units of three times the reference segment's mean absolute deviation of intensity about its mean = 6.5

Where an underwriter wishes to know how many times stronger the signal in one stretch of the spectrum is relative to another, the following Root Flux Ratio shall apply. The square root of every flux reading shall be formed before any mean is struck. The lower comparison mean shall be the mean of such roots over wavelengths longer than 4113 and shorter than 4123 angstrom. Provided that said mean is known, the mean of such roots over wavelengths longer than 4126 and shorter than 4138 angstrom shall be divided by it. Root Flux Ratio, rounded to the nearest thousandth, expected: 0.976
